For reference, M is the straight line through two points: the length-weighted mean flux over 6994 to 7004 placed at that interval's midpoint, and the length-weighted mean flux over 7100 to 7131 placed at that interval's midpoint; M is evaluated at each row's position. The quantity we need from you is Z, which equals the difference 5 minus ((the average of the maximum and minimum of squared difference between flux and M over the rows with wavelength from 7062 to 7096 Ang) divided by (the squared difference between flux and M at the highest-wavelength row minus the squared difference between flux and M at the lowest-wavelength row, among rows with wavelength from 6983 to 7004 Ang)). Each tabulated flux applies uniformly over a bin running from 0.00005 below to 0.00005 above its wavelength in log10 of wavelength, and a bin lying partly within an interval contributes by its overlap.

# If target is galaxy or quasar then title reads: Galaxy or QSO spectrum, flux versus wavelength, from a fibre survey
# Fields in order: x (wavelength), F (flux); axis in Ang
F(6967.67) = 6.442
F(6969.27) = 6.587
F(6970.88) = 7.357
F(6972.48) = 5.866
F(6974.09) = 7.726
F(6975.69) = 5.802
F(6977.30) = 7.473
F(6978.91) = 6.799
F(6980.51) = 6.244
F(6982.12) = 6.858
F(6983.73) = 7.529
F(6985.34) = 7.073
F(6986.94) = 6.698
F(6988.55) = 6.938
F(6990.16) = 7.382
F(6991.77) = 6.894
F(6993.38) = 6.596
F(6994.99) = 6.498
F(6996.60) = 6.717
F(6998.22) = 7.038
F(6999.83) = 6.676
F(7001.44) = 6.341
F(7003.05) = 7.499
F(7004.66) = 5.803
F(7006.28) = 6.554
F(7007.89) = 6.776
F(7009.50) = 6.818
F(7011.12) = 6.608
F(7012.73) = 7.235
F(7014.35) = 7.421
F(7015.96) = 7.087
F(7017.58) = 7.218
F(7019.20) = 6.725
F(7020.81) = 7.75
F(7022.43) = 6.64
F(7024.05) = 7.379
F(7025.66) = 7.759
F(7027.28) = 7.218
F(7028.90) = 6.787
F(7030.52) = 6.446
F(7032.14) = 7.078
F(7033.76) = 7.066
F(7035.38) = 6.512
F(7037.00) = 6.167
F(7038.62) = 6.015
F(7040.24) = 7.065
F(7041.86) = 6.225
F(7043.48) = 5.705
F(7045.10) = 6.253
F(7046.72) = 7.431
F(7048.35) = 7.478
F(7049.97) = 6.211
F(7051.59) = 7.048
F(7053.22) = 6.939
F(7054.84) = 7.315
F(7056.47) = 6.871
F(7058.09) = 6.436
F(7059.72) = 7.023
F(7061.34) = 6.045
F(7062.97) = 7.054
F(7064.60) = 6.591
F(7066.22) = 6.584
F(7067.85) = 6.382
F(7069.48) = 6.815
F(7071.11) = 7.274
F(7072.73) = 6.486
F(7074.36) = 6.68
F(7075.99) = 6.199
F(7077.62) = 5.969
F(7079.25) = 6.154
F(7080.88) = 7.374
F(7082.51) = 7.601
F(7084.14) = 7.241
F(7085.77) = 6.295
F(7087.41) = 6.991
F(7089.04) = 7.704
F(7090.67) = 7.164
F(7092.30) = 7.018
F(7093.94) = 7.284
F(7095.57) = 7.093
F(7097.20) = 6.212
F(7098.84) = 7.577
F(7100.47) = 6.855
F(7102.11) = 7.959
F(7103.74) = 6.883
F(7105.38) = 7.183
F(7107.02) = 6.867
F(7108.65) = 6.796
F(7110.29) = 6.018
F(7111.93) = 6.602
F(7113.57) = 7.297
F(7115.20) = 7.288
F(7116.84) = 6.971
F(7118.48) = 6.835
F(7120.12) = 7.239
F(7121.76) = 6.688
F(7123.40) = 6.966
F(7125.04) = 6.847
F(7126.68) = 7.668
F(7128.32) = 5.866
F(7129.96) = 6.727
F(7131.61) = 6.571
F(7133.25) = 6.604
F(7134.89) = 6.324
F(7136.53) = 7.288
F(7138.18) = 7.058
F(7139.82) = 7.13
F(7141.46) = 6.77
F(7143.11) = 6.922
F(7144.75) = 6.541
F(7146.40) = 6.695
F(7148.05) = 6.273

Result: 10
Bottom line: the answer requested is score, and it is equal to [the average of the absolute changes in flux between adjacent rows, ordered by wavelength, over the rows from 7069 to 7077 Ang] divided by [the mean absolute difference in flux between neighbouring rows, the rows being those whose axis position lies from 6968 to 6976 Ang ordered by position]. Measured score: 0.32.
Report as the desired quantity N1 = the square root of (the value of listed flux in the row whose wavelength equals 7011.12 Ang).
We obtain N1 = 2.57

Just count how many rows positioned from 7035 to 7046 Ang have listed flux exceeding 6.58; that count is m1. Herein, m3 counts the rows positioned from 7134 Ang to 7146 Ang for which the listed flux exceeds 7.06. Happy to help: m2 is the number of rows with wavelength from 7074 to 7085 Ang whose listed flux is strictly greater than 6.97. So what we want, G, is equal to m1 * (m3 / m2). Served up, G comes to 0.7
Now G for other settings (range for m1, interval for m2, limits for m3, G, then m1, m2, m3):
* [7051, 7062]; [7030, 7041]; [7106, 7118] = 3.3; 5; 3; 2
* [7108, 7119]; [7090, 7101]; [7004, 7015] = 2.4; 6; 5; 2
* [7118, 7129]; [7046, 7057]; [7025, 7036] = 6.0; 6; 4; 4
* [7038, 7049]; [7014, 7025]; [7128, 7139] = 0.6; 3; 5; 1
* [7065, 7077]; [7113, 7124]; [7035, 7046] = 1.0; 4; 4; 1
